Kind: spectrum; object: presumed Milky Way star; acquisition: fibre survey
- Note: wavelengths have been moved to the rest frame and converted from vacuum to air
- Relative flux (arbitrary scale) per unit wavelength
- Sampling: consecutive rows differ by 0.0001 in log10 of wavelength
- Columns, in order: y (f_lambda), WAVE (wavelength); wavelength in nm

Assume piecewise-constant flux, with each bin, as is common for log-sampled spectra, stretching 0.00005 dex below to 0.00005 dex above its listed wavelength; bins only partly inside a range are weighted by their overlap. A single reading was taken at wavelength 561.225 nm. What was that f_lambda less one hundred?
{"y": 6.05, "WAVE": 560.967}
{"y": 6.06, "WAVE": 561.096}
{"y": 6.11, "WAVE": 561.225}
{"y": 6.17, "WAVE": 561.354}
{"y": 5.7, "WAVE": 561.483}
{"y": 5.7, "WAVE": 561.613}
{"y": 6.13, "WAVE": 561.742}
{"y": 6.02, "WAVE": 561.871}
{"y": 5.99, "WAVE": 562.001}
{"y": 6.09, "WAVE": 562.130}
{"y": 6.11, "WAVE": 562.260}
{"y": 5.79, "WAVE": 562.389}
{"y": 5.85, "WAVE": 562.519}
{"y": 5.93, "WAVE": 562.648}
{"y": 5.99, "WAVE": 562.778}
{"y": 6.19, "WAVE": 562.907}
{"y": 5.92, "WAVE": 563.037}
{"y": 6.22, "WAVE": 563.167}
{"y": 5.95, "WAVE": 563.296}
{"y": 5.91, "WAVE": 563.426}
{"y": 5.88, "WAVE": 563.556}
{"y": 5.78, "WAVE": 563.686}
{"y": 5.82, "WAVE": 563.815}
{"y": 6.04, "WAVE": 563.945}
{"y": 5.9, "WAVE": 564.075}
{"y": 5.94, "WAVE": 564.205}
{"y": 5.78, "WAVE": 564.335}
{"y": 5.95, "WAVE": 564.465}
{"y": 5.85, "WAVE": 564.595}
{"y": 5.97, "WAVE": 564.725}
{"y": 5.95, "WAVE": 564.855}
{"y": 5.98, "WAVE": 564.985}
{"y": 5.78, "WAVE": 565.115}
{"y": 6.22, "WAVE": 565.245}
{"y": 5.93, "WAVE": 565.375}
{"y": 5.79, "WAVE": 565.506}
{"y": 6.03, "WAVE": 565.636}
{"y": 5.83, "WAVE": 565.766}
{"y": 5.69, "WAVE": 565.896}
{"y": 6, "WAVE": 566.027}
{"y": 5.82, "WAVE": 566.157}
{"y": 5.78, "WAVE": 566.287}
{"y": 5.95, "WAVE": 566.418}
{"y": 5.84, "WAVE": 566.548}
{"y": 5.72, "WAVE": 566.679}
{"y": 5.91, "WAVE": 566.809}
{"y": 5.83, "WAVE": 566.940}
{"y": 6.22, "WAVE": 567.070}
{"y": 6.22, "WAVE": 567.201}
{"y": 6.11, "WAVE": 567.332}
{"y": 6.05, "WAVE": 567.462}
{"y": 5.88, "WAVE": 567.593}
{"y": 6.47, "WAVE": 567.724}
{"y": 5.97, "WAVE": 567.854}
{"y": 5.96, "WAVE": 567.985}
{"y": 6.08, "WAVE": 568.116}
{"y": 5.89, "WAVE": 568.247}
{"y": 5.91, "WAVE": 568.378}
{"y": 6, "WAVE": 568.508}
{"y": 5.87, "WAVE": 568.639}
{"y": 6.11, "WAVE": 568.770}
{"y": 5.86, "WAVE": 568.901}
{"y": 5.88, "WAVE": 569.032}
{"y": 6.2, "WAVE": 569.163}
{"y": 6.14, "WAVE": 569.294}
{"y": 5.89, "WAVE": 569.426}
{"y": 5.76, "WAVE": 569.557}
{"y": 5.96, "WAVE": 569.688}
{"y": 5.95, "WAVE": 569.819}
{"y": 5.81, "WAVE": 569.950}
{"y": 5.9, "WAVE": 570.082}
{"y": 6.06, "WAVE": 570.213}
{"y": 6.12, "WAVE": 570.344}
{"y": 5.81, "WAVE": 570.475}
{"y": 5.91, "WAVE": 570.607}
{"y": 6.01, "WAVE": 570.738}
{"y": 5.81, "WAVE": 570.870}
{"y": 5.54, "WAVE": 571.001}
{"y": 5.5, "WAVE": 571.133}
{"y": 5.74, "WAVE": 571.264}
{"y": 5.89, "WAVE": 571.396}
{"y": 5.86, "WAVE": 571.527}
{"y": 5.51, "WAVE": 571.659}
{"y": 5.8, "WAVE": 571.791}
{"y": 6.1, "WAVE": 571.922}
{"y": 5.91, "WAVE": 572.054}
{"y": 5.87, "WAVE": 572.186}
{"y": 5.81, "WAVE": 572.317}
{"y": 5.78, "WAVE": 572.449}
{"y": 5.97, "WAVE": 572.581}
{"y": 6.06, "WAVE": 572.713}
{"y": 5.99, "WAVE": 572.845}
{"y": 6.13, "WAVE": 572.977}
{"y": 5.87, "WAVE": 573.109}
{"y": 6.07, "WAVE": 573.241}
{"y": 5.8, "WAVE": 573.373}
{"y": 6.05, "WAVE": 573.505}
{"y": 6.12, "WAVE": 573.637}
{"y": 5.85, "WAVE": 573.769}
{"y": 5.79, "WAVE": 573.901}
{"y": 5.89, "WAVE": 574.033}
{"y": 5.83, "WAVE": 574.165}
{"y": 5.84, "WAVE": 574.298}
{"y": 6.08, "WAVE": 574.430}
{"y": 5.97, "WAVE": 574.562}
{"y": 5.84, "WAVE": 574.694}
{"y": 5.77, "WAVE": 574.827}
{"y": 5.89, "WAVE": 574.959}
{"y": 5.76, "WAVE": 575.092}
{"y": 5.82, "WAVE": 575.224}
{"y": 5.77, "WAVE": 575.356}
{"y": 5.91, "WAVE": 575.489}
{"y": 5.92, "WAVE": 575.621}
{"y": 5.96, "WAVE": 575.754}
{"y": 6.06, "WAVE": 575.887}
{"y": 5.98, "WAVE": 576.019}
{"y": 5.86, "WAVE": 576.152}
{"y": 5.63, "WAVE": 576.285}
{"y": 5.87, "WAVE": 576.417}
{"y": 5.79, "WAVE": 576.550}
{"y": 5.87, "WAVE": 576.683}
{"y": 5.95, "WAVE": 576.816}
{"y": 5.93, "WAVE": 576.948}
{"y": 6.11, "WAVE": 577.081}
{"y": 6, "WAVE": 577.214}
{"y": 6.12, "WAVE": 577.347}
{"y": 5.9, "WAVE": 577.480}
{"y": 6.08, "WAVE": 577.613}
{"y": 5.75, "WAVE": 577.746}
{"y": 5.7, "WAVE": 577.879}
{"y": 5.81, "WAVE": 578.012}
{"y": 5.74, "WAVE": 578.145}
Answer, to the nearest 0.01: -93.89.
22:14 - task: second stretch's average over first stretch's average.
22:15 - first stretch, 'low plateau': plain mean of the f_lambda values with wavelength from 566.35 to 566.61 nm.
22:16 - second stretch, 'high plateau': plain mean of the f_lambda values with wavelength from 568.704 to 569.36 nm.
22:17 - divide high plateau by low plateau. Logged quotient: 1.02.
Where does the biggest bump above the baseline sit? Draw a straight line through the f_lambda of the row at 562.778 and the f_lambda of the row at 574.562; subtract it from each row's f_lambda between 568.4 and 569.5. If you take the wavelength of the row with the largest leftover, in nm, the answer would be 569.163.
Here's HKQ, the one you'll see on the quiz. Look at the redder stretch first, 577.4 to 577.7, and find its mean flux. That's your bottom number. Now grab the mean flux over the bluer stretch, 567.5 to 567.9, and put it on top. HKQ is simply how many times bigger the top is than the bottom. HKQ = 1.02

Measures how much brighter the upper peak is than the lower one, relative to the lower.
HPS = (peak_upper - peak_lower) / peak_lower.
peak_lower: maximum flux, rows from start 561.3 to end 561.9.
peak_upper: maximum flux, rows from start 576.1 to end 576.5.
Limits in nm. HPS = -0.049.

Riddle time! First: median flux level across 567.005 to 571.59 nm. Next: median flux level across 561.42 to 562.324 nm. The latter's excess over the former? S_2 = 0.11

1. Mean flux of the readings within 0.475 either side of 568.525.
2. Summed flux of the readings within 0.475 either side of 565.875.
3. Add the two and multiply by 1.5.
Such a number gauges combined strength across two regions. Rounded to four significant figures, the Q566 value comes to 70.35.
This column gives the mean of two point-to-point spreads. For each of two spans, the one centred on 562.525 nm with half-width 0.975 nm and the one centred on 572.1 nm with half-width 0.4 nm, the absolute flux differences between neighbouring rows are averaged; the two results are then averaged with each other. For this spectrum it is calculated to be 0.144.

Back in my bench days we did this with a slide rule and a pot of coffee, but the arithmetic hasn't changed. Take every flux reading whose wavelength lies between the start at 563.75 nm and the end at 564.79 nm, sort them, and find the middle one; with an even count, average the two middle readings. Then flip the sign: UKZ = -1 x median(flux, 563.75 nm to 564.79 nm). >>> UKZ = -5.92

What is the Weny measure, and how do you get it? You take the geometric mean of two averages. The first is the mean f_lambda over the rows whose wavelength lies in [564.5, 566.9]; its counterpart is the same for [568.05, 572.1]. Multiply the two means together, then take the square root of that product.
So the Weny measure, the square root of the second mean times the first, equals 5.89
